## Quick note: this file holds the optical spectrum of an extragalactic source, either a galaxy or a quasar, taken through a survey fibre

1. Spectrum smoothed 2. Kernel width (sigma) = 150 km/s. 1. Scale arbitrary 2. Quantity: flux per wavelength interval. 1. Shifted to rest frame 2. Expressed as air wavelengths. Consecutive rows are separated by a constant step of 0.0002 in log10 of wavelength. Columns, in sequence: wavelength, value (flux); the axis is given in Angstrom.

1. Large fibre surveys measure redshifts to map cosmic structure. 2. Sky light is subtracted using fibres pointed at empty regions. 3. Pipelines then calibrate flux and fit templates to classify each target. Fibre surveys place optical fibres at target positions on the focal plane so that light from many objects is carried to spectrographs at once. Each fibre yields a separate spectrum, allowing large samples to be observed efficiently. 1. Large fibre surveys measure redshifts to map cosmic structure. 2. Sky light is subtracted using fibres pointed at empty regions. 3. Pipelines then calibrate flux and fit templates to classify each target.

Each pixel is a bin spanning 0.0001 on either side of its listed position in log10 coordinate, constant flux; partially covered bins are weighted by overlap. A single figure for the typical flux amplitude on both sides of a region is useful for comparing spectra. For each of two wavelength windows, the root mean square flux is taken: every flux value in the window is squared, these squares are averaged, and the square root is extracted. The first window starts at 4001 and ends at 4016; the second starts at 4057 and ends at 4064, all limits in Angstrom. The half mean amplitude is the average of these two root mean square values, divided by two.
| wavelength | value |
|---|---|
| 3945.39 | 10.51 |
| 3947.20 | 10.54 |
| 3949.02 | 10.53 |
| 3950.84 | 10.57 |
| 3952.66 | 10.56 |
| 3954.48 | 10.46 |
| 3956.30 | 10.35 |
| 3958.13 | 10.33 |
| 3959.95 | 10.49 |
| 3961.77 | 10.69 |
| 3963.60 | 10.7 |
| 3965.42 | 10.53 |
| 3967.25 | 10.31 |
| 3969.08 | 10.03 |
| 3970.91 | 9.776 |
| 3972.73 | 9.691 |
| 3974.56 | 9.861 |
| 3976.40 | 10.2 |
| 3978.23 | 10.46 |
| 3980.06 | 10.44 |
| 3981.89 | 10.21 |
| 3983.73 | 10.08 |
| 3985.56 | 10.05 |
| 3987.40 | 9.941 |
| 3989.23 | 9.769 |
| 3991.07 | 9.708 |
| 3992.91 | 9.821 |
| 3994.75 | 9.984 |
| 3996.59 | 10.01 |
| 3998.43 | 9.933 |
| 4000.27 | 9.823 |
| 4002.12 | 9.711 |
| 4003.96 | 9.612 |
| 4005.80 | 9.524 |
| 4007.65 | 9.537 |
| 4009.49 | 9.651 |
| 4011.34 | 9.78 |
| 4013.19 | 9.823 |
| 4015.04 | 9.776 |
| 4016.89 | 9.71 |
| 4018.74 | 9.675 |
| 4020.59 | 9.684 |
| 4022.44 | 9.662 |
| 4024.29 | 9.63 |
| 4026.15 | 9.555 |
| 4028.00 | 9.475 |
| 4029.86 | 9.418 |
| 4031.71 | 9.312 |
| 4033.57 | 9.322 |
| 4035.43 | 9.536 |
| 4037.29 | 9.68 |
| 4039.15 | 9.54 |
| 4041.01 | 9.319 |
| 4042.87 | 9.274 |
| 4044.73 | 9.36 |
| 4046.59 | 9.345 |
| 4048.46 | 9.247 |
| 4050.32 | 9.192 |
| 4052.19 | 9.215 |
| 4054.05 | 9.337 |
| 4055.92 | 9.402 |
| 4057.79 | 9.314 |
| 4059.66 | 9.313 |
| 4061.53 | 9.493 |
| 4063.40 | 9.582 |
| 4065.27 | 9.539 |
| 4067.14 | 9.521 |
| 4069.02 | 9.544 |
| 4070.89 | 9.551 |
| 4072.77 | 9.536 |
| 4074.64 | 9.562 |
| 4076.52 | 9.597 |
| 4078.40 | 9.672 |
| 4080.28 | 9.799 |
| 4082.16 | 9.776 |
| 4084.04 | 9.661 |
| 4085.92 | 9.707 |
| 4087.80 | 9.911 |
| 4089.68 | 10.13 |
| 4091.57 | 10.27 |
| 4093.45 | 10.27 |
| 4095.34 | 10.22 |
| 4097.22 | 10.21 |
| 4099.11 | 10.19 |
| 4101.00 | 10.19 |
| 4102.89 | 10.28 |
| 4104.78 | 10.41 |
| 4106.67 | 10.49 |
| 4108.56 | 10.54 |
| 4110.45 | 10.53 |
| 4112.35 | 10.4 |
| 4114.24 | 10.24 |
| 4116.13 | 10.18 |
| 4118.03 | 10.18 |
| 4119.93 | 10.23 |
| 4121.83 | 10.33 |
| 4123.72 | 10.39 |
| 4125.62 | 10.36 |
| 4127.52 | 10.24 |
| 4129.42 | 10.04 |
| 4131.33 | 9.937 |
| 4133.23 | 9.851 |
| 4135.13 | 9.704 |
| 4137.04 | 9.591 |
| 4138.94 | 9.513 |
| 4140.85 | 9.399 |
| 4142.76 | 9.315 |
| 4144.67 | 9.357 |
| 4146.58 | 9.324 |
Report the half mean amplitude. 4.78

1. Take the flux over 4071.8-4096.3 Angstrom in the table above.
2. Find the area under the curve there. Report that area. 241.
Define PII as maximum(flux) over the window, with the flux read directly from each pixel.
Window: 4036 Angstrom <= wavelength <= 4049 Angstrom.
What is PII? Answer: 9.68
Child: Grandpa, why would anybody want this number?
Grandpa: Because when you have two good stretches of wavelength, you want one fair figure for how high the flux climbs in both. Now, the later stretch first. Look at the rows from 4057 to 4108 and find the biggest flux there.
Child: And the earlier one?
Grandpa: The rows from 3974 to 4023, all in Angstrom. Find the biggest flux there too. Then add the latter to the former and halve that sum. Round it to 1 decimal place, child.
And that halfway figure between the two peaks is 10.5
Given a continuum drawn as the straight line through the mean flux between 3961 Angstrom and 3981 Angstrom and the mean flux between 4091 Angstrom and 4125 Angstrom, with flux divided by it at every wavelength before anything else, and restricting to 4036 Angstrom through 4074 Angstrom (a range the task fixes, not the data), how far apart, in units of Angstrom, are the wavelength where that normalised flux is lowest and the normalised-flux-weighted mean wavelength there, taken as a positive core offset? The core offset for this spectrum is 4.7 Angstrom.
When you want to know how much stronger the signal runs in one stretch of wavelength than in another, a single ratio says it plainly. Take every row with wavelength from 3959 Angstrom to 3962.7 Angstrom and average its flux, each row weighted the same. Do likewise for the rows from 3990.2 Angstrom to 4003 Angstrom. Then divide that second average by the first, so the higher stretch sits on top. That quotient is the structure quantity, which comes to 0.93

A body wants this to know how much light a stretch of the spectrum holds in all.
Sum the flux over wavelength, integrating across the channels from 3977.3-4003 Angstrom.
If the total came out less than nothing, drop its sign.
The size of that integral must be 257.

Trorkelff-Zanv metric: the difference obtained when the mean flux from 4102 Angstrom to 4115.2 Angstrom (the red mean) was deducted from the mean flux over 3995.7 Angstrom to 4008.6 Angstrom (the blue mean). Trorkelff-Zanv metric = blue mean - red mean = -0.68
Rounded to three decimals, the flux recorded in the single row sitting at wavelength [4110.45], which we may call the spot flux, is 10.530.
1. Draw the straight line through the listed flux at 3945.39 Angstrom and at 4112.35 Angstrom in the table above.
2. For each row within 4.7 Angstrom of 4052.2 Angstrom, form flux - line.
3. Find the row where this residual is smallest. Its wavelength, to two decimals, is 4050.32 Angstrom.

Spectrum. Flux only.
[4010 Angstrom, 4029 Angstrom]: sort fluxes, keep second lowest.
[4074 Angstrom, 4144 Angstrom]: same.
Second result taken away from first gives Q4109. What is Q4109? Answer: 0.16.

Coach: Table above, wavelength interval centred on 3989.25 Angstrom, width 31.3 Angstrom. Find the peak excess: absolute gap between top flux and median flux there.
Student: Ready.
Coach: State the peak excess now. 0.52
